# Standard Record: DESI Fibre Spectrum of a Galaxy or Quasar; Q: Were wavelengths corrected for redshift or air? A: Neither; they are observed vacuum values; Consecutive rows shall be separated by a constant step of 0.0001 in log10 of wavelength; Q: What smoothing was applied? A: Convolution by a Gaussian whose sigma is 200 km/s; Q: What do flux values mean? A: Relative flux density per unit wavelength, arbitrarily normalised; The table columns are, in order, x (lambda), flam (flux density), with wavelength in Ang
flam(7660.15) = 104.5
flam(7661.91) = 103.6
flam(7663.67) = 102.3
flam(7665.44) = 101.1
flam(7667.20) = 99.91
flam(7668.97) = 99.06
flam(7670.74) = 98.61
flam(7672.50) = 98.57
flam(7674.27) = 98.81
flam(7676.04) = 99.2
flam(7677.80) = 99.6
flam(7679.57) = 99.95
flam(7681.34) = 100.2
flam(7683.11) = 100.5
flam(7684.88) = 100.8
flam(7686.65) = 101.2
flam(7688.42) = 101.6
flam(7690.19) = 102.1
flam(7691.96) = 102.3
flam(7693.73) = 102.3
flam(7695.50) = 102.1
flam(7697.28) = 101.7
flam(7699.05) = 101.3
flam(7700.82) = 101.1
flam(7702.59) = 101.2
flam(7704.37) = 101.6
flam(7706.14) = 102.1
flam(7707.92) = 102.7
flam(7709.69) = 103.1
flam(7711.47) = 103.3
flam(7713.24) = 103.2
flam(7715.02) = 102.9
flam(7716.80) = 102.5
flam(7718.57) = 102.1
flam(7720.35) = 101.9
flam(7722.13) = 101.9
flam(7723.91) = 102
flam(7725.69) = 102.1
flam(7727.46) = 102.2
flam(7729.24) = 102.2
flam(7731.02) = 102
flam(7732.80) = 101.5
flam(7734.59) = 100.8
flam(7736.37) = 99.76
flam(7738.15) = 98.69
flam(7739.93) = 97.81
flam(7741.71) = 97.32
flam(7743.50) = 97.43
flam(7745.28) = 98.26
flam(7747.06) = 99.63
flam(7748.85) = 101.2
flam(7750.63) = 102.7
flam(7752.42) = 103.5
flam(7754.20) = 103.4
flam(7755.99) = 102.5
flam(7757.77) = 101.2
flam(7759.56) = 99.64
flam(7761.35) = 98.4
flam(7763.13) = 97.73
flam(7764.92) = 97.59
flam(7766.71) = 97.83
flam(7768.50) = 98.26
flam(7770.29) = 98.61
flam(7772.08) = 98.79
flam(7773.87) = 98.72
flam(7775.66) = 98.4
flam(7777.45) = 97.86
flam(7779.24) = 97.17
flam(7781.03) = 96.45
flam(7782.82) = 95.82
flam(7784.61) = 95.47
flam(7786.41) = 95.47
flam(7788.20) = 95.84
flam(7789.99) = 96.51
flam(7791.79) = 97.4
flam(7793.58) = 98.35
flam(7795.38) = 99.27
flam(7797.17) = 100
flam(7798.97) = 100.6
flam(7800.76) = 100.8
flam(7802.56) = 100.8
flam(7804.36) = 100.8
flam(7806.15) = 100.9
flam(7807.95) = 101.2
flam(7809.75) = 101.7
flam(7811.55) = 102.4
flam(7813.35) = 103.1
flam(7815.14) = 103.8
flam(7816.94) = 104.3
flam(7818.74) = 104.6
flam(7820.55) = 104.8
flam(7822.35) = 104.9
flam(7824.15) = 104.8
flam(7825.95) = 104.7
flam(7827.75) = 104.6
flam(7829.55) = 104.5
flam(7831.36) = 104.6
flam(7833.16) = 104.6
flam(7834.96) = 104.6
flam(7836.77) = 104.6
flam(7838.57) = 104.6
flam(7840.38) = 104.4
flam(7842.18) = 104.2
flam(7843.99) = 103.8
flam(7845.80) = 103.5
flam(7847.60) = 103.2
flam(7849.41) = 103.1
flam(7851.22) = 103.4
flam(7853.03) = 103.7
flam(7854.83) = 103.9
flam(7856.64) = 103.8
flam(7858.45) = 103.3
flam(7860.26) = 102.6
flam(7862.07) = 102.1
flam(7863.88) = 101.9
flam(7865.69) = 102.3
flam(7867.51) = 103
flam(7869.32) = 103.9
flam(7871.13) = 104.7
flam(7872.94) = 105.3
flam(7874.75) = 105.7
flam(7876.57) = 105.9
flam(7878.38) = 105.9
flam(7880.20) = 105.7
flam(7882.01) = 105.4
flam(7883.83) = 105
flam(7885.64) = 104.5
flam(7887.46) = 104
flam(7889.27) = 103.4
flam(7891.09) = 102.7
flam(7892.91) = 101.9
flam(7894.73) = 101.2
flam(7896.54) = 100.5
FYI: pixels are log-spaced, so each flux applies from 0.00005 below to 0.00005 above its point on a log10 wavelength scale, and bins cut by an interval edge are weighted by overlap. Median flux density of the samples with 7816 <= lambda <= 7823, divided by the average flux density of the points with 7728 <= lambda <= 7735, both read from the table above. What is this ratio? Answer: 1.03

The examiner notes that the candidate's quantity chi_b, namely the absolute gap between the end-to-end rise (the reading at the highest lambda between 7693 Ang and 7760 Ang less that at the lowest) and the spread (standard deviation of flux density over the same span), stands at 4.3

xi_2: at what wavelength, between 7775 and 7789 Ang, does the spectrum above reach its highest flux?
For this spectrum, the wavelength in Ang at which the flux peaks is 7775.66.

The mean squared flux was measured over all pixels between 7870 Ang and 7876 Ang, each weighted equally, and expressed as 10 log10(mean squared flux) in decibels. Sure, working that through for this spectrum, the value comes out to 40.44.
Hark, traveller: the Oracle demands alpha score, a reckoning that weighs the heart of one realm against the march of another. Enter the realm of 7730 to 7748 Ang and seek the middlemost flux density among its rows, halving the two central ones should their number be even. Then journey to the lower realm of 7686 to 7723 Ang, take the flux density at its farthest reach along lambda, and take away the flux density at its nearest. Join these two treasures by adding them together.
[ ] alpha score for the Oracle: 100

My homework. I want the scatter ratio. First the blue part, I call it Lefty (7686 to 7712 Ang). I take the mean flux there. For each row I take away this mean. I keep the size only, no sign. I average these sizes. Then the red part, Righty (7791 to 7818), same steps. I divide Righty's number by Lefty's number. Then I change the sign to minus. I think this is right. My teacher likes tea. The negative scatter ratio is -2.5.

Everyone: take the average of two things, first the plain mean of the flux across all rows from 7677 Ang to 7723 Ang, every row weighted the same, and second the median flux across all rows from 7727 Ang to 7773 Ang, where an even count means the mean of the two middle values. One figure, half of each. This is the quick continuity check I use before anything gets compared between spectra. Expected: 101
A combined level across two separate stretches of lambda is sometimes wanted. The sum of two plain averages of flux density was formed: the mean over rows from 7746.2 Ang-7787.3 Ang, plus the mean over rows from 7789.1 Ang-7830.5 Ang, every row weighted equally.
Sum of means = 201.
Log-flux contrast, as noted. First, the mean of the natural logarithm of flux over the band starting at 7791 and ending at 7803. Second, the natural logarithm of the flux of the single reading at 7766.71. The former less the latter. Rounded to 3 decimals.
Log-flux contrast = 0.018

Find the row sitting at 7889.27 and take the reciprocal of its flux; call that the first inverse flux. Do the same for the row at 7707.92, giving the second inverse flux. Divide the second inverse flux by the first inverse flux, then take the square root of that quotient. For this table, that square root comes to 1.00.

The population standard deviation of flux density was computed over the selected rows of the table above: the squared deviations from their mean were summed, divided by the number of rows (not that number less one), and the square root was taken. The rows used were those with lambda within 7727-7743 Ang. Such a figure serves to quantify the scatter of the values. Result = 1.8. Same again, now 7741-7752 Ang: 2.0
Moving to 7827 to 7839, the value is 0.0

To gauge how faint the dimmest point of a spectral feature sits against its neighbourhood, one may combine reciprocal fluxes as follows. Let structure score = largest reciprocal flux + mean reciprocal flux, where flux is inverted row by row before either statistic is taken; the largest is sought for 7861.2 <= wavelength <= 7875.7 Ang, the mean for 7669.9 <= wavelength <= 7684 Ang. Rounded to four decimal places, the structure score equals 0.0199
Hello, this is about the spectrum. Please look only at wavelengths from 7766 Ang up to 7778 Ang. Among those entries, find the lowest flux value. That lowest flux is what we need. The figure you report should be 97.83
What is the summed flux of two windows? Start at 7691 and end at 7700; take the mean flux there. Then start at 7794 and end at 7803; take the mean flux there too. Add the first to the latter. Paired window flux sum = 202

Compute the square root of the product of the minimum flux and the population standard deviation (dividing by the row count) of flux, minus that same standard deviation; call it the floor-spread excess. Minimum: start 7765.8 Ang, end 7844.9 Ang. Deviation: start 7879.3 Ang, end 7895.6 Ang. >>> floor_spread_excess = 10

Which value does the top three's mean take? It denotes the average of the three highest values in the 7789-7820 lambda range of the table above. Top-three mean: 104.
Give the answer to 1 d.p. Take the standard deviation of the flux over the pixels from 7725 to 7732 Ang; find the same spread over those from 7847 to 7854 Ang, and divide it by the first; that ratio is 2.8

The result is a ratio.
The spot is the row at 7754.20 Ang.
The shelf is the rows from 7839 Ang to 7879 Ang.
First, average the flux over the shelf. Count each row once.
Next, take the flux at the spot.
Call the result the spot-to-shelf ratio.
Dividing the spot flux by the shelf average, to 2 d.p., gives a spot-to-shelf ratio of 1.00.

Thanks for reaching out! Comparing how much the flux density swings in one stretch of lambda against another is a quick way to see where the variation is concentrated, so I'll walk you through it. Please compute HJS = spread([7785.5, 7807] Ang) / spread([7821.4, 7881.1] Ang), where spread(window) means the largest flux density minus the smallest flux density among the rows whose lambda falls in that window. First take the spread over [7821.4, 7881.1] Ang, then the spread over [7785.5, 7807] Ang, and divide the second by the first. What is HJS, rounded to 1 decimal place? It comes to 1.4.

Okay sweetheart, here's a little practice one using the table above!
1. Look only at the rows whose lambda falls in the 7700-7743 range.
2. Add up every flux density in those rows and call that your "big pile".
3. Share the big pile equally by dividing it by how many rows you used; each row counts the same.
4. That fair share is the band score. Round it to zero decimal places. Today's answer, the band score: 101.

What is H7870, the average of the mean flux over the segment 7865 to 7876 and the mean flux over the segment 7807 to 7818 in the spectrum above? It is 103.5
